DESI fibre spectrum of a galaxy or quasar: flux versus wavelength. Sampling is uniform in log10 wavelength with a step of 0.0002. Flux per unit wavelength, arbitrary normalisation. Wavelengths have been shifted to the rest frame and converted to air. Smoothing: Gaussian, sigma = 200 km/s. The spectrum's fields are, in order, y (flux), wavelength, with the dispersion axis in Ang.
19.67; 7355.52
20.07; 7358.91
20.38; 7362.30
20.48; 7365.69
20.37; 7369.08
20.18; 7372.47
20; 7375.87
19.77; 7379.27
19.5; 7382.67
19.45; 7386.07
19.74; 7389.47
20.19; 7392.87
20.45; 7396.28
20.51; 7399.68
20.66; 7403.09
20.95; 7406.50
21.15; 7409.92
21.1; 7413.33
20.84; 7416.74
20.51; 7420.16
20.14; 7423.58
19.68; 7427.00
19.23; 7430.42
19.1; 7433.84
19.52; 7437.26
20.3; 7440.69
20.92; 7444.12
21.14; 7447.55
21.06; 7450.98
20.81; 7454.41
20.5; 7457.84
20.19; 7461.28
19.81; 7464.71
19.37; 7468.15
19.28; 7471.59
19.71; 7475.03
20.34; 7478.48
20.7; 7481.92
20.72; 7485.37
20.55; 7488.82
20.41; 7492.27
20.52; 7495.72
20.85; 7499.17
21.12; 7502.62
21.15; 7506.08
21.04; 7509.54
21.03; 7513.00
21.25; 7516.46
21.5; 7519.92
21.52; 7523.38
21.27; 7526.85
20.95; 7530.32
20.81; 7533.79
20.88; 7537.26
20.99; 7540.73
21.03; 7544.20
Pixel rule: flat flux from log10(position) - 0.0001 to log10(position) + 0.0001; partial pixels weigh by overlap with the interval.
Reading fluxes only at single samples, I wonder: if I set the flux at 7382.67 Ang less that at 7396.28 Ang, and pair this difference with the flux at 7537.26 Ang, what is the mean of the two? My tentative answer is 10.0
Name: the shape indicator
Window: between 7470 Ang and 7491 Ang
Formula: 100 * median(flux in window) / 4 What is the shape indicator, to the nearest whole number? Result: 511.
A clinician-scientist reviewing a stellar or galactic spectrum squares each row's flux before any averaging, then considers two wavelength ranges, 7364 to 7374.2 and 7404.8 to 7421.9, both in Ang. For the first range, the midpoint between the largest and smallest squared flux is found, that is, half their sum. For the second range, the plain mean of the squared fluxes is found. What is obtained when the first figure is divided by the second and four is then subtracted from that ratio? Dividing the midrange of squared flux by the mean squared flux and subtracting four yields -3.05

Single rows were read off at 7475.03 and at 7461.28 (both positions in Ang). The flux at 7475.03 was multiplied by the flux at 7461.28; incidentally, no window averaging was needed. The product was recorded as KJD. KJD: 398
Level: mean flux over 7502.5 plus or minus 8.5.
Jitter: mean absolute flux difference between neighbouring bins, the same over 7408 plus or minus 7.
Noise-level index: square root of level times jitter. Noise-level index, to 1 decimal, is 1.9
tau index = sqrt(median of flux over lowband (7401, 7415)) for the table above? 4.59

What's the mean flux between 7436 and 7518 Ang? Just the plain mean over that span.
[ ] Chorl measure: 20.51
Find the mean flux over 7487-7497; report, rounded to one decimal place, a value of 20.5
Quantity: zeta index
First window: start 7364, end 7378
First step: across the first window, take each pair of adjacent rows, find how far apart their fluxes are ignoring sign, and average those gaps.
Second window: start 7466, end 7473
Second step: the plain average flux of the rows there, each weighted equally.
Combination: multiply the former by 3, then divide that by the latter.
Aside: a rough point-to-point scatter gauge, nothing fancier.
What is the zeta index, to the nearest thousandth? 0.025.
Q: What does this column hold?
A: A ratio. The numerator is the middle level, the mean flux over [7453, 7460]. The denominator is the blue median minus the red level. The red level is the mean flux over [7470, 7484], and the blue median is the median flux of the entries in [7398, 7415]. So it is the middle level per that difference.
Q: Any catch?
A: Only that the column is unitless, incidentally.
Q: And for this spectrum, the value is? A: 22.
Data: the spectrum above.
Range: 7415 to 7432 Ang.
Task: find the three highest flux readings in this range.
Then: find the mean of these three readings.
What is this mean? 20.50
